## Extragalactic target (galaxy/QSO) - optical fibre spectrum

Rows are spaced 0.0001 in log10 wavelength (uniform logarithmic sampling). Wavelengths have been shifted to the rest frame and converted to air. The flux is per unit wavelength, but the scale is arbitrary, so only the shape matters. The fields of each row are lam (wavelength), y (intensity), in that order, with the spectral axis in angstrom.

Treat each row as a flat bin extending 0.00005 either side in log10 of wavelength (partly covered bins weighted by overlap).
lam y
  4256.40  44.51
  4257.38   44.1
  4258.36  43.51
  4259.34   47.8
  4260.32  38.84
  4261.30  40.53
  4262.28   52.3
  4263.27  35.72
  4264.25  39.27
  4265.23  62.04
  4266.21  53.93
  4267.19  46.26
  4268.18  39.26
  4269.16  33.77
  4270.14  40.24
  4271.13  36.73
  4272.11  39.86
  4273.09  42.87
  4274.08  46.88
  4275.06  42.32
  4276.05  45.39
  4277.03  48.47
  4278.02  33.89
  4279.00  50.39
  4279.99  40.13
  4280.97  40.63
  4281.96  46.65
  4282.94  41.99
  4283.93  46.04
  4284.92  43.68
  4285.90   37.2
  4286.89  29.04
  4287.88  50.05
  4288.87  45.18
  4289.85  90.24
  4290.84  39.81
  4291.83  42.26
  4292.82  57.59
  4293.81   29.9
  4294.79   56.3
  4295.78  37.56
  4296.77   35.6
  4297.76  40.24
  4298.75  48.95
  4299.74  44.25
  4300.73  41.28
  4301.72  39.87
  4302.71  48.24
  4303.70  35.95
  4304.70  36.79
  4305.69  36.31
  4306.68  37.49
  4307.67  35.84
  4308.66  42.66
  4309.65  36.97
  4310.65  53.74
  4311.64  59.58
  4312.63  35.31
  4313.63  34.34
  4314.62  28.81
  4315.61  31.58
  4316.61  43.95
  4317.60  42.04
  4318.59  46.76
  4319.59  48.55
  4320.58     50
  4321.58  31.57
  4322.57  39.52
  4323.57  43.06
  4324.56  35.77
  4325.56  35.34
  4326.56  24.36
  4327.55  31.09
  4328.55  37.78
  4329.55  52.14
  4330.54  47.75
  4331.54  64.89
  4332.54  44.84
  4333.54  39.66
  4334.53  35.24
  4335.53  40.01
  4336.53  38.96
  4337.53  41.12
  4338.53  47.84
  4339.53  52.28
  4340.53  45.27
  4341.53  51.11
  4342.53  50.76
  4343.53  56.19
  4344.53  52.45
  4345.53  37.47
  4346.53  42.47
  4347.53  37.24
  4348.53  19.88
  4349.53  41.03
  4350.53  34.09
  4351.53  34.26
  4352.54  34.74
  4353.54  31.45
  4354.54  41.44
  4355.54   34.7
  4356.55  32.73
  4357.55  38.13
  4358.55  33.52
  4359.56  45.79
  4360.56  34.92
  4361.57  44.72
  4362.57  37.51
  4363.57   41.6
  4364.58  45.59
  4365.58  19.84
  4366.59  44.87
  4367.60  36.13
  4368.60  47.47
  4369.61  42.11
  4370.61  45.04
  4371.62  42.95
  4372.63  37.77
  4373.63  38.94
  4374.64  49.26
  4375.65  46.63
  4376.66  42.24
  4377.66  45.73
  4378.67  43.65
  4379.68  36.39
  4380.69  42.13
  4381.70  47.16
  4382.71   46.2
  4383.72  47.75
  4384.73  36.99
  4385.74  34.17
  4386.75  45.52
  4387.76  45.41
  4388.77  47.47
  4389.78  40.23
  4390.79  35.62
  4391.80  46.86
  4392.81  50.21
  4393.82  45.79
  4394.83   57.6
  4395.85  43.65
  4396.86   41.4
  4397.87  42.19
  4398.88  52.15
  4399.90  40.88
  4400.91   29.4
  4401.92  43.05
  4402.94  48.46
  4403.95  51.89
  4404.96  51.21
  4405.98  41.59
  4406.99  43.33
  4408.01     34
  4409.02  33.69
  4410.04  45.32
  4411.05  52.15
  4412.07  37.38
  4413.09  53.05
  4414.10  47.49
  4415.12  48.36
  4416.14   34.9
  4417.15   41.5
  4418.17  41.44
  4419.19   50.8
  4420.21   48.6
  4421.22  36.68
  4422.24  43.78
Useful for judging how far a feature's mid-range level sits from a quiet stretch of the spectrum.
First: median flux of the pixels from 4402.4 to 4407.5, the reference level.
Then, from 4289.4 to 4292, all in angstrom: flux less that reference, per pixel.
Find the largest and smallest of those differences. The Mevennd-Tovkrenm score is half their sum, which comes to 17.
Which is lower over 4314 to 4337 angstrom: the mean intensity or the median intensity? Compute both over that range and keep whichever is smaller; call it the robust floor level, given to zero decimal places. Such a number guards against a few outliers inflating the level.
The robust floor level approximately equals 40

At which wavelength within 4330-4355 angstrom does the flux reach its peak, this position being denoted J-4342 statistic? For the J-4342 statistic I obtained 4331.54 angstrom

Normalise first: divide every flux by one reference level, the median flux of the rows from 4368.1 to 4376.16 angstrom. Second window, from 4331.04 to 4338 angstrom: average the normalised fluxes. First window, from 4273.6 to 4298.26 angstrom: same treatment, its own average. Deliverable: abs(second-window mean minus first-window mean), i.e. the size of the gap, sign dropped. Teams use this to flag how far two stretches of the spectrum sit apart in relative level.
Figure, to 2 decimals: 0.03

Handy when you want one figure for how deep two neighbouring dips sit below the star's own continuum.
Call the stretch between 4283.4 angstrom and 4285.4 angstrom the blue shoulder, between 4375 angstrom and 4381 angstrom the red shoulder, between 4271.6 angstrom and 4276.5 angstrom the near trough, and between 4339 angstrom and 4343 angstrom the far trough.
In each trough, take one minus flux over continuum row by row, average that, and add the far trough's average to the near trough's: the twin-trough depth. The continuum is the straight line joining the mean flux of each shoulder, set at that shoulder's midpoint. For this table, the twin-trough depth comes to -0.11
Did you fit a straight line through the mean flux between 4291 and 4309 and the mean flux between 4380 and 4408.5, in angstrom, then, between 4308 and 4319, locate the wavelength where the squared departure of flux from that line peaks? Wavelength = 4311.64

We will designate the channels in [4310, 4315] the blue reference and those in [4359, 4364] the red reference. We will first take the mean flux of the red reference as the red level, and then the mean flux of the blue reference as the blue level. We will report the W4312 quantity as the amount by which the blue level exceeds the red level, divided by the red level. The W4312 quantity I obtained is 0.04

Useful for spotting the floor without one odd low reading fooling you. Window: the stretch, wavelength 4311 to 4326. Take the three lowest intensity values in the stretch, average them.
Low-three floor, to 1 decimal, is 30.7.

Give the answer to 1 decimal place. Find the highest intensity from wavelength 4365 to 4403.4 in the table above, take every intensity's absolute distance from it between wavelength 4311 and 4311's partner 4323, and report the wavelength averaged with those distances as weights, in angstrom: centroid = 4317.0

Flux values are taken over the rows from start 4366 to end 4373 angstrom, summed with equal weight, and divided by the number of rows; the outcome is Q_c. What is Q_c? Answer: 42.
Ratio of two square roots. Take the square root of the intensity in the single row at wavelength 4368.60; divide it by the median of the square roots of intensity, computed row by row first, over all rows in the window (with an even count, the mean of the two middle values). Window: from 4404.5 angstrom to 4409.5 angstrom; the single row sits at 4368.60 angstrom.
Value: 1.07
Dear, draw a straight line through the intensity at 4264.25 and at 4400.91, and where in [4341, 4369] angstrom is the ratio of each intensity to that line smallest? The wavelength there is 4348.53 angstrom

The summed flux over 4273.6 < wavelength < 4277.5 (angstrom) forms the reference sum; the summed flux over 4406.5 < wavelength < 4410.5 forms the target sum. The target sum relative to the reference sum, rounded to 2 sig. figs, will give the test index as 0.85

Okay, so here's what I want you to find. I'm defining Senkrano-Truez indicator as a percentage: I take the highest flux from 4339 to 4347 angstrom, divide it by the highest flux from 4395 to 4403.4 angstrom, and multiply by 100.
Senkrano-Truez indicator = 108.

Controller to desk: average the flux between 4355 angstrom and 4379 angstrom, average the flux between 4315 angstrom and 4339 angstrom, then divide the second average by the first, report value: 1.02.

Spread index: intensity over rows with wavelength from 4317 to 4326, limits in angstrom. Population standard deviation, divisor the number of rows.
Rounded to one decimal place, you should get 6.0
